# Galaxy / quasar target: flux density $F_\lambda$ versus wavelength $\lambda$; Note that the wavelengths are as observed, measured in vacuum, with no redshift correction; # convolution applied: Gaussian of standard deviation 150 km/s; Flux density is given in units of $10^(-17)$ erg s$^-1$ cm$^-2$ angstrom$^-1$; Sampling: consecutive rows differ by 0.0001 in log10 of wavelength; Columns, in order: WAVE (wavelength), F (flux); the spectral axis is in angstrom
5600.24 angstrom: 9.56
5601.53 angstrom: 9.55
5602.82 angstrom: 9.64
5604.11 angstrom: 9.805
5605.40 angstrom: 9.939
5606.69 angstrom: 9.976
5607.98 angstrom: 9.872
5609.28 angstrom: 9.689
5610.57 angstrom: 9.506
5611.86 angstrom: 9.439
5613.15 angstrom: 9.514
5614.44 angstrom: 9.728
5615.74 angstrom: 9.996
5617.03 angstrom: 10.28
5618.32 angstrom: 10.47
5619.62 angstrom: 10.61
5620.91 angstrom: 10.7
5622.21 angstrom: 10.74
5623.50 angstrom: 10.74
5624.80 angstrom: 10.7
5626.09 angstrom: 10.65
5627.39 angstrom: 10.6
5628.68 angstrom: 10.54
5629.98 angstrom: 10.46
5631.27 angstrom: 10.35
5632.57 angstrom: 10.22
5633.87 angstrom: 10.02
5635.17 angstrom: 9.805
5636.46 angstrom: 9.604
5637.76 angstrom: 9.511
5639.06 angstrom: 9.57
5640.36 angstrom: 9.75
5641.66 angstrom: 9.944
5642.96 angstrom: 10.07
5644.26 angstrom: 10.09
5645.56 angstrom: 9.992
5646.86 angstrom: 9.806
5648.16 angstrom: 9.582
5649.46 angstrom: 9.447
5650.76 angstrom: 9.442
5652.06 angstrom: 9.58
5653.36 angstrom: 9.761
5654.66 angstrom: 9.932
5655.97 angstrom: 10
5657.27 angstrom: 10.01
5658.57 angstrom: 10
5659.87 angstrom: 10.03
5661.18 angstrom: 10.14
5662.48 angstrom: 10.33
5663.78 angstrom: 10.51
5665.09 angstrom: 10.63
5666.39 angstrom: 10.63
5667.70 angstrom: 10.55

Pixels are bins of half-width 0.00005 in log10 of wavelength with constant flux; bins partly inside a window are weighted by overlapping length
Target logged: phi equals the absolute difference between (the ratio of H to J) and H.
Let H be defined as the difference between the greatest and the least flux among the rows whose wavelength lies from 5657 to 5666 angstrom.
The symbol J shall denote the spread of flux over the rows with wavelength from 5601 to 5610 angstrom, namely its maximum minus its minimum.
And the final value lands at 0.8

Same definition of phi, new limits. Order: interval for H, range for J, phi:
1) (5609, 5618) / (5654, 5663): 1.3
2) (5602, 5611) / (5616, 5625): 0.6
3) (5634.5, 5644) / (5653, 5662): 0.9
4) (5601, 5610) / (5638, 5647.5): 0.4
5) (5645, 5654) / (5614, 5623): 0.0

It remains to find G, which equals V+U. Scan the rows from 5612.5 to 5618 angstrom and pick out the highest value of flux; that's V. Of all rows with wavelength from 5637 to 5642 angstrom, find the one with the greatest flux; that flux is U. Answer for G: 20.2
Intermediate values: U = 9.944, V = 10.28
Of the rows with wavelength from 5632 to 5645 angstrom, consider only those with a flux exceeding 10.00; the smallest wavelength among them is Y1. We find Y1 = 5632.57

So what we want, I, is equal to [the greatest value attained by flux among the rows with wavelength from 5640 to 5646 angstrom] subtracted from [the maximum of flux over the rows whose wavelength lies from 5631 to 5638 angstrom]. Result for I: 0.3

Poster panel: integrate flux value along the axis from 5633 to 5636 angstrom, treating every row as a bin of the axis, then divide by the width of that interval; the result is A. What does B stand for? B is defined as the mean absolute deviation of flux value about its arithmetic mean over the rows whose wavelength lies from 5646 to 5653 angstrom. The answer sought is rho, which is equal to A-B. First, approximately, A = 9.9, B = 0.10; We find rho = 9.82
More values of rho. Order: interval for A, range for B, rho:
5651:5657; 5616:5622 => 9.66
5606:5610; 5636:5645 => 9.62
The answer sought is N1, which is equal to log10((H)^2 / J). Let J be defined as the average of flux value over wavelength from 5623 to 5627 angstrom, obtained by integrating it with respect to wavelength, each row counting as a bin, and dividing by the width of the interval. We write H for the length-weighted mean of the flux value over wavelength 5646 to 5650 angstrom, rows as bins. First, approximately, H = 9.6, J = 10.7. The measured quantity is 0.94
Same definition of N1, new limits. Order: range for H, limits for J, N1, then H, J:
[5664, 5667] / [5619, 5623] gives 1.02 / 10.6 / 10.7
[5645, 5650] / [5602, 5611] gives 0.98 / 9.7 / 9.8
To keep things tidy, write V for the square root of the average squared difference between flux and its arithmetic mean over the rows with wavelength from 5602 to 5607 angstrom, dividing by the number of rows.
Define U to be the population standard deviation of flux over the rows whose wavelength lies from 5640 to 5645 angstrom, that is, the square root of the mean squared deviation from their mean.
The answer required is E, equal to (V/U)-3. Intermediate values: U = 0.135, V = 0.13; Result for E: -2.0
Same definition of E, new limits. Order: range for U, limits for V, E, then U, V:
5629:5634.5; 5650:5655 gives -1.9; 0.164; 0.18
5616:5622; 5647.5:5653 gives -2.6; 0.159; 0.07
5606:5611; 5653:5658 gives -2.4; 0.179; 0.10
